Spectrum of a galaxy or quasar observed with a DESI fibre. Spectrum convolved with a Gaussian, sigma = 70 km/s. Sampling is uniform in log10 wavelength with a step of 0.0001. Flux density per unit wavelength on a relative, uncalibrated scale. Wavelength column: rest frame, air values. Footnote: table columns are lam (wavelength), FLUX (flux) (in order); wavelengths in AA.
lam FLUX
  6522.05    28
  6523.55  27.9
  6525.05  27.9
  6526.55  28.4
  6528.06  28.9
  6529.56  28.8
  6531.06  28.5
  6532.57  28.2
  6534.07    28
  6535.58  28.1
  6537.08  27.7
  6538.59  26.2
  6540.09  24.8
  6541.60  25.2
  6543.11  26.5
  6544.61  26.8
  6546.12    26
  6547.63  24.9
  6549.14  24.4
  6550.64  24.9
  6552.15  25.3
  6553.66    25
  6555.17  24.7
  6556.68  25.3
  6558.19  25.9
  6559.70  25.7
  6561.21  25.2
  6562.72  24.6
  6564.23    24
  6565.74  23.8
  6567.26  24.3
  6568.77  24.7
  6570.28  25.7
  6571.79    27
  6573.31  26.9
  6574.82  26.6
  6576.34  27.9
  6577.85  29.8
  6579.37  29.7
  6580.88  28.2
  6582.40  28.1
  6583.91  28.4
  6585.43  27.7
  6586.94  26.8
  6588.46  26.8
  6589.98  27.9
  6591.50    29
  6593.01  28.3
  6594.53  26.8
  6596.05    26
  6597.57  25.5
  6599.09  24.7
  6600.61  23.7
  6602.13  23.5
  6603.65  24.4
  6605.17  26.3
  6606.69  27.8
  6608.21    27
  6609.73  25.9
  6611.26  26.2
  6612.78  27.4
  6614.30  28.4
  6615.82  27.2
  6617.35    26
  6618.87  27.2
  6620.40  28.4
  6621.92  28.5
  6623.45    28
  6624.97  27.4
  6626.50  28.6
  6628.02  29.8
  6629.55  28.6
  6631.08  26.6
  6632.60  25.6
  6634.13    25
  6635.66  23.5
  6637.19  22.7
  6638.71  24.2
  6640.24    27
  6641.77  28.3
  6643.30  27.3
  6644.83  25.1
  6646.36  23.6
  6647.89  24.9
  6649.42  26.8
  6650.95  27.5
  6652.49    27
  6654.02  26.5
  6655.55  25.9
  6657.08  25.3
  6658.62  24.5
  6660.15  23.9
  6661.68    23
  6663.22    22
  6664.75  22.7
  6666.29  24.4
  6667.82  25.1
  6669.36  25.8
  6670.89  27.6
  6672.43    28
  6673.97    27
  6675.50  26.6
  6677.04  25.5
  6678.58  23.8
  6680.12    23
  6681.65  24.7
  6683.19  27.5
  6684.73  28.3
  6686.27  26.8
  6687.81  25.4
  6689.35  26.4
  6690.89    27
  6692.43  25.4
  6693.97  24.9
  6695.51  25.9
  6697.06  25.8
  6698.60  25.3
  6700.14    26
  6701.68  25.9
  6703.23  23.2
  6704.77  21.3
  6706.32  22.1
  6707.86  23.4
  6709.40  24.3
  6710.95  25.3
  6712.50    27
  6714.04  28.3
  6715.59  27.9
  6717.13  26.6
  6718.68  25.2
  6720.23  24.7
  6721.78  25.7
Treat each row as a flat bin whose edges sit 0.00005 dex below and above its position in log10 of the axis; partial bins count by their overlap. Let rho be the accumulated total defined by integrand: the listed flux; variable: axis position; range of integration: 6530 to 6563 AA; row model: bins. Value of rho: 859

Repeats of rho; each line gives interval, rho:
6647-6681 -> 860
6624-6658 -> 892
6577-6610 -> 889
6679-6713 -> 856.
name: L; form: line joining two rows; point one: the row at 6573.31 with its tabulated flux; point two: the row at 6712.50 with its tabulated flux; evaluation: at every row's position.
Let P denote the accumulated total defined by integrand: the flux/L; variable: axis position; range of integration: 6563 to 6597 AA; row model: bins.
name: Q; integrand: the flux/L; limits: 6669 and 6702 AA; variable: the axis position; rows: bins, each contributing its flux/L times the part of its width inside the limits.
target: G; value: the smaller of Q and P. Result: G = 31.8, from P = 34.1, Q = 31.8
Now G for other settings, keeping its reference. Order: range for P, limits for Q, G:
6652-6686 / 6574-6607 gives 32.0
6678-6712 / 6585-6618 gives 31.6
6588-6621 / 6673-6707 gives 32.0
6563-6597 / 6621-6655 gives 33.4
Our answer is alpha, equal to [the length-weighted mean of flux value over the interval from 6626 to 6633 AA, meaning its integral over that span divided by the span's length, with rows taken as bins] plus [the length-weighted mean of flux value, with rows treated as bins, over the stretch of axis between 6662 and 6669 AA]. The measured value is 51.6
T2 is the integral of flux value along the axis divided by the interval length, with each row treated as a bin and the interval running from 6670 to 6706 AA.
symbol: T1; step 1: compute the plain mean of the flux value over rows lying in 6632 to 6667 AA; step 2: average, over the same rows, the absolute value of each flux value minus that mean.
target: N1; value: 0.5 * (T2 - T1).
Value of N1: 12.1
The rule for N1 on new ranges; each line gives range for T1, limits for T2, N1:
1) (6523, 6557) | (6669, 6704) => 12.2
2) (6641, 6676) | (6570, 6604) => 12.7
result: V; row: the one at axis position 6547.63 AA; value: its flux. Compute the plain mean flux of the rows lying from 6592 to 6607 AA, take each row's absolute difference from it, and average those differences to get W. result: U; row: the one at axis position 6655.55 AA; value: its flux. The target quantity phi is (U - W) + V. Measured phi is 49.5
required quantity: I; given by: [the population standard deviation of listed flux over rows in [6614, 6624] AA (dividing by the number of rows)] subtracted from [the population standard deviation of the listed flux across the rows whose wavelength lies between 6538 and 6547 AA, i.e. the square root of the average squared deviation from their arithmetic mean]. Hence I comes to -0.1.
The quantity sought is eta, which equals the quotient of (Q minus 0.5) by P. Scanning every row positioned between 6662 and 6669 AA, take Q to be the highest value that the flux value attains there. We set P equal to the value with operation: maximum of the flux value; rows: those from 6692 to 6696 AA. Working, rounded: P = 25.9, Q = 25.1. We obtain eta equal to 0.95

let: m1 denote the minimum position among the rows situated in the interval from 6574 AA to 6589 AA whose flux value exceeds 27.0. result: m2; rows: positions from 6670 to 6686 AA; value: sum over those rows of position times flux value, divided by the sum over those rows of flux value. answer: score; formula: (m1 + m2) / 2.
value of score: 6627.0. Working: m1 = 6576.34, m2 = 6677.7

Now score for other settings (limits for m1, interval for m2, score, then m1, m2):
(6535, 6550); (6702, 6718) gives 6623.1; 6535.58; 6710.5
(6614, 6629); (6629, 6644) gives 6625.4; 6614.30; 6636.4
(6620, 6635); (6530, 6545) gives 6579.0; 6620.40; 6537.7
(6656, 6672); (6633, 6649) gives 6656.0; 6670.89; 6641.1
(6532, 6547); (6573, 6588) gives 6556.4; 6532.57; 6580.1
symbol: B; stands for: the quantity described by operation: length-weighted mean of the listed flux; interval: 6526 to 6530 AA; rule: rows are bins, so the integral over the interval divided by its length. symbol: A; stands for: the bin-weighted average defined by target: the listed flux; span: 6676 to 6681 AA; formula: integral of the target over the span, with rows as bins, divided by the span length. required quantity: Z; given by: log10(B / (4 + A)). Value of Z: 0.007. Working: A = 24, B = 28.7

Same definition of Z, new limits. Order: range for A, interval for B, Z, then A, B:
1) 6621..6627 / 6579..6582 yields -0.048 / 28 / 28.8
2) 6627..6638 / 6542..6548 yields -0.062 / 26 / 26.1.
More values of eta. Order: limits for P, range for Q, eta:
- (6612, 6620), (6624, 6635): 1.03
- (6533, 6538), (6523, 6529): 1.01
